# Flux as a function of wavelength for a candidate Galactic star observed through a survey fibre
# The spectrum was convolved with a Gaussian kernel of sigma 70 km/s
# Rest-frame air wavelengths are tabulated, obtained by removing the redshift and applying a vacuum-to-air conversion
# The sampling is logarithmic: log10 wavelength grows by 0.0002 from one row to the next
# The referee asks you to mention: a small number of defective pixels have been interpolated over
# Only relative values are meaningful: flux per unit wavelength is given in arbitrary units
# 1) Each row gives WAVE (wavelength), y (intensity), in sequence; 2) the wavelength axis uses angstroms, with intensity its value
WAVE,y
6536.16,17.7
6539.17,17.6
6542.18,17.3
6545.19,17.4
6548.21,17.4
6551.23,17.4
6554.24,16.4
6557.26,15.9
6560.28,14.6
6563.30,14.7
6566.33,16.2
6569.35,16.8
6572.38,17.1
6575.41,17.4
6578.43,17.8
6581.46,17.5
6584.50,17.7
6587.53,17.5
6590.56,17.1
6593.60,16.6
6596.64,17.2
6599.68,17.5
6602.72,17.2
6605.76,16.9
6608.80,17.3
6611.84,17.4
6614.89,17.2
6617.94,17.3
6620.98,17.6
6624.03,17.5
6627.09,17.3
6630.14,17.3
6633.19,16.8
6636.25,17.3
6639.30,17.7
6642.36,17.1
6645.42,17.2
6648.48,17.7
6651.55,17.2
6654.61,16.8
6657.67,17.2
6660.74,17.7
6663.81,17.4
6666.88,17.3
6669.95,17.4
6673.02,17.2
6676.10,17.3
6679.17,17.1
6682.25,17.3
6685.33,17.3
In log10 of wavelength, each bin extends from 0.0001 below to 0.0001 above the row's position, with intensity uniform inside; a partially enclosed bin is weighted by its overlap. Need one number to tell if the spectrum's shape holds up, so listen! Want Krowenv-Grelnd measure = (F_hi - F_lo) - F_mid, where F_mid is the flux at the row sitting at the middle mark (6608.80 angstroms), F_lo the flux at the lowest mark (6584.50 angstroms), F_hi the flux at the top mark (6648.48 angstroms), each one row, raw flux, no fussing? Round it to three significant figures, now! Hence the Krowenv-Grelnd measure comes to -17.3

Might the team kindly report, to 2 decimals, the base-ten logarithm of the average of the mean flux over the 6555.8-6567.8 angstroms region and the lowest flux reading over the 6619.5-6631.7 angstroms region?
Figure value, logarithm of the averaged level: 1.21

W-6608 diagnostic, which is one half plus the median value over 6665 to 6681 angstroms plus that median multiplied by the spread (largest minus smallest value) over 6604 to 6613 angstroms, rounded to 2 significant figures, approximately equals 26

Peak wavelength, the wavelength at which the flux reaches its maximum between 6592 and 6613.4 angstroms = 6599.68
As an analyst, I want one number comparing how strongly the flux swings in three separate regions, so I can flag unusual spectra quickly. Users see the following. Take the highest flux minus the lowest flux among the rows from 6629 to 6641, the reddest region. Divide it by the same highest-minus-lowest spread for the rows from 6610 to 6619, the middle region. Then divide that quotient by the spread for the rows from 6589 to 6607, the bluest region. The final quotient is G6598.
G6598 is 5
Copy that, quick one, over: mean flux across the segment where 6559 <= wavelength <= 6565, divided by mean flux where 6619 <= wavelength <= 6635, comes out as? 0.85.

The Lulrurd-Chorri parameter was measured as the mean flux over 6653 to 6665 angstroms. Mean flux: 17.3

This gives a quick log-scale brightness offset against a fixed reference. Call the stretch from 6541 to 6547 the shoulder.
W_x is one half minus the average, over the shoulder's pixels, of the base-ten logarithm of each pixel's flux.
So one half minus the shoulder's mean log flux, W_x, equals -0.739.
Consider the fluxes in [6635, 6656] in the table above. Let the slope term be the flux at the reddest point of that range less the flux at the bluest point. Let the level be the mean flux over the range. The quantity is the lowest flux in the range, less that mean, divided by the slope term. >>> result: 1.0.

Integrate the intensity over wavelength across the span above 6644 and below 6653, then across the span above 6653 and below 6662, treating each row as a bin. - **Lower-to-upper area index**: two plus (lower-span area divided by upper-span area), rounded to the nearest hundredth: 3.01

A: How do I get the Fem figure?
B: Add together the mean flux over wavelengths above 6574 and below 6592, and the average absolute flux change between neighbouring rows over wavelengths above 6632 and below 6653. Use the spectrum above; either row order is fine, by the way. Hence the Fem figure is 17.9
